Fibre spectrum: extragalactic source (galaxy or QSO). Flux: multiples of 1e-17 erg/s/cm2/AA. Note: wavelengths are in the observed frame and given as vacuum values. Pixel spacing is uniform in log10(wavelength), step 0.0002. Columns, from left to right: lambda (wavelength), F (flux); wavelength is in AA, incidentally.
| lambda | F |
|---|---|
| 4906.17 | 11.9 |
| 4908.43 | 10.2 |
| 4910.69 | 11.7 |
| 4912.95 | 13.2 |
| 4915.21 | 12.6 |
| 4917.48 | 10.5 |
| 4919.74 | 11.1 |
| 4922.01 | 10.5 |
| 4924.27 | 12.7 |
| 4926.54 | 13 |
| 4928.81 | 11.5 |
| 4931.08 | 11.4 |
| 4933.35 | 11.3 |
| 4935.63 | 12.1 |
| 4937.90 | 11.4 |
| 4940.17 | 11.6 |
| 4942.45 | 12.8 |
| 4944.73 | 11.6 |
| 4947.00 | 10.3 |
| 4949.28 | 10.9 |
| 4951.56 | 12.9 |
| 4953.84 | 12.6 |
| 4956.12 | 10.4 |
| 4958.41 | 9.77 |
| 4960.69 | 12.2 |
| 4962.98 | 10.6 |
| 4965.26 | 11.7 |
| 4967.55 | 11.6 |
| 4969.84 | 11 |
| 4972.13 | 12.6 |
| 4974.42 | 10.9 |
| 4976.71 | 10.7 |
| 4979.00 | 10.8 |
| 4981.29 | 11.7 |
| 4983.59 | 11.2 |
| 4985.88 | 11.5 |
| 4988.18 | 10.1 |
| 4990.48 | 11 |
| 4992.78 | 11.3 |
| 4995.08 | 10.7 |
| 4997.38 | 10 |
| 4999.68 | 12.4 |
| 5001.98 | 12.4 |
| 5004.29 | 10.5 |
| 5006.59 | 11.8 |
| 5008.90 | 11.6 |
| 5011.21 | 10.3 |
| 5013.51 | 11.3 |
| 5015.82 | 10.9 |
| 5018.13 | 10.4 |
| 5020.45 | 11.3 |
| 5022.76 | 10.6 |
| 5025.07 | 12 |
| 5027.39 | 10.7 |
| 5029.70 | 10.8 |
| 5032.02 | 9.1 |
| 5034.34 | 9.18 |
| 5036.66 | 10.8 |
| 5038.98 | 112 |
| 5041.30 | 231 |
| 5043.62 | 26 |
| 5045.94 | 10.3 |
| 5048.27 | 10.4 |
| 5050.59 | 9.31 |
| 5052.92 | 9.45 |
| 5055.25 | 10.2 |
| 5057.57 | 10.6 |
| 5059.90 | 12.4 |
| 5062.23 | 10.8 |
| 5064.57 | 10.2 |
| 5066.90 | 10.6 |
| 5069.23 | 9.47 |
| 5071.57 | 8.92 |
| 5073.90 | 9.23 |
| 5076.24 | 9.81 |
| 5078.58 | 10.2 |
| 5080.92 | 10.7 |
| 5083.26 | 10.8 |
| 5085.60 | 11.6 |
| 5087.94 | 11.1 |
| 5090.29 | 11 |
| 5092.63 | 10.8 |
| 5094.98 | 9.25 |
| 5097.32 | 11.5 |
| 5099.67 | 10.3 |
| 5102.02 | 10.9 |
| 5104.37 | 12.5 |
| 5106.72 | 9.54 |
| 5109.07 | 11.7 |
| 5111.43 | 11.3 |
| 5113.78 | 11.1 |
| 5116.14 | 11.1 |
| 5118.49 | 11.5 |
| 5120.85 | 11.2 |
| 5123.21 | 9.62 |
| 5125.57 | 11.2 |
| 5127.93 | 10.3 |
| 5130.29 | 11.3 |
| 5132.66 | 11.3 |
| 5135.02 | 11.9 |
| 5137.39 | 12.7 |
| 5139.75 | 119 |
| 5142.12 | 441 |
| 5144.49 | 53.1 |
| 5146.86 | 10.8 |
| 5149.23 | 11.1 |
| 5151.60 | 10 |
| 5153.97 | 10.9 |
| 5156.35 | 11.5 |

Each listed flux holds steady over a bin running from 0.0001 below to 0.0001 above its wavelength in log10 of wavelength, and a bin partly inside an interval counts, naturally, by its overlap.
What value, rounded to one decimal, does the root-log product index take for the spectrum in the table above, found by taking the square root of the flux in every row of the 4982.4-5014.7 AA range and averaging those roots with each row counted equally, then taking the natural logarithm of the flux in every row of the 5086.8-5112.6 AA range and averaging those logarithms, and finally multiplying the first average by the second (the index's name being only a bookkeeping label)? 8.0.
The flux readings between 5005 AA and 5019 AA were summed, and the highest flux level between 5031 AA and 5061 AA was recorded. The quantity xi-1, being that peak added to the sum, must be 297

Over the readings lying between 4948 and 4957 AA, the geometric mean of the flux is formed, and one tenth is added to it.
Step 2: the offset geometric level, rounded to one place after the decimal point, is 11.8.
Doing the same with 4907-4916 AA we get 12.0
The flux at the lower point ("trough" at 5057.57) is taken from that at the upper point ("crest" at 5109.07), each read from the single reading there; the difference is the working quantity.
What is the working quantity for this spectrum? 1.1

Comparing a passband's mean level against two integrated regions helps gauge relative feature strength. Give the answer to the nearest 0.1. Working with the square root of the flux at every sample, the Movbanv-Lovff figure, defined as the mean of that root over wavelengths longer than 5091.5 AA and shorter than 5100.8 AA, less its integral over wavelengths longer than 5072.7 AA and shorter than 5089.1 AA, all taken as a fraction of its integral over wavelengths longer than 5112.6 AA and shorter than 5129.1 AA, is -0.9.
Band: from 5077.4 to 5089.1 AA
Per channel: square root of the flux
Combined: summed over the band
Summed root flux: 16.5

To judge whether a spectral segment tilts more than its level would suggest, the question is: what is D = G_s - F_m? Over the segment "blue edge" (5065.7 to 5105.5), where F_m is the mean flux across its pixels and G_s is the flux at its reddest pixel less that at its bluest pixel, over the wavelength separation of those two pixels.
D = -10.5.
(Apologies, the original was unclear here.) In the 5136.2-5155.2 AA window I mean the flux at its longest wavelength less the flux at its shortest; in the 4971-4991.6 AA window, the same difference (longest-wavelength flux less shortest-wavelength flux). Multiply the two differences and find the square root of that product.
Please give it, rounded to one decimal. 1.7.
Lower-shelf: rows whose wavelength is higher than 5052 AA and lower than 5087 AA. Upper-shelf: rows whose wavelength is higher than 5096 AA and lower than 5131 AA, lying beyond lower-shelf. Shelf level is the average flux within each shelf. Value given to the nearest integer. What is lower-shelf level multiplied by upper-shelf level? 114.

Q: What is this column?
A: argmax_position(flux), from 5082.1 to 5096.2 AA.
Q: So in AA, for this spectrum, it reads 5085.60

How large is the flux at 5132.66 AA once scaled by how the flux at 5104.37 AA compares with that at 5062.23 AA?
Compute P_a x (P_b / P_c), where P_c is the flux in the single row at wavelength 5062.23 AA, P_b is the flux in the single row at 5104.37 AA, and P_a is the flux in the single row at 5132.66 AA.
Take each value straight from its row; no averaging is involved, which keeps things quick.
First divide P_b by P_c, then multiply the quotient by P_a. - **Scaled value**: 13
